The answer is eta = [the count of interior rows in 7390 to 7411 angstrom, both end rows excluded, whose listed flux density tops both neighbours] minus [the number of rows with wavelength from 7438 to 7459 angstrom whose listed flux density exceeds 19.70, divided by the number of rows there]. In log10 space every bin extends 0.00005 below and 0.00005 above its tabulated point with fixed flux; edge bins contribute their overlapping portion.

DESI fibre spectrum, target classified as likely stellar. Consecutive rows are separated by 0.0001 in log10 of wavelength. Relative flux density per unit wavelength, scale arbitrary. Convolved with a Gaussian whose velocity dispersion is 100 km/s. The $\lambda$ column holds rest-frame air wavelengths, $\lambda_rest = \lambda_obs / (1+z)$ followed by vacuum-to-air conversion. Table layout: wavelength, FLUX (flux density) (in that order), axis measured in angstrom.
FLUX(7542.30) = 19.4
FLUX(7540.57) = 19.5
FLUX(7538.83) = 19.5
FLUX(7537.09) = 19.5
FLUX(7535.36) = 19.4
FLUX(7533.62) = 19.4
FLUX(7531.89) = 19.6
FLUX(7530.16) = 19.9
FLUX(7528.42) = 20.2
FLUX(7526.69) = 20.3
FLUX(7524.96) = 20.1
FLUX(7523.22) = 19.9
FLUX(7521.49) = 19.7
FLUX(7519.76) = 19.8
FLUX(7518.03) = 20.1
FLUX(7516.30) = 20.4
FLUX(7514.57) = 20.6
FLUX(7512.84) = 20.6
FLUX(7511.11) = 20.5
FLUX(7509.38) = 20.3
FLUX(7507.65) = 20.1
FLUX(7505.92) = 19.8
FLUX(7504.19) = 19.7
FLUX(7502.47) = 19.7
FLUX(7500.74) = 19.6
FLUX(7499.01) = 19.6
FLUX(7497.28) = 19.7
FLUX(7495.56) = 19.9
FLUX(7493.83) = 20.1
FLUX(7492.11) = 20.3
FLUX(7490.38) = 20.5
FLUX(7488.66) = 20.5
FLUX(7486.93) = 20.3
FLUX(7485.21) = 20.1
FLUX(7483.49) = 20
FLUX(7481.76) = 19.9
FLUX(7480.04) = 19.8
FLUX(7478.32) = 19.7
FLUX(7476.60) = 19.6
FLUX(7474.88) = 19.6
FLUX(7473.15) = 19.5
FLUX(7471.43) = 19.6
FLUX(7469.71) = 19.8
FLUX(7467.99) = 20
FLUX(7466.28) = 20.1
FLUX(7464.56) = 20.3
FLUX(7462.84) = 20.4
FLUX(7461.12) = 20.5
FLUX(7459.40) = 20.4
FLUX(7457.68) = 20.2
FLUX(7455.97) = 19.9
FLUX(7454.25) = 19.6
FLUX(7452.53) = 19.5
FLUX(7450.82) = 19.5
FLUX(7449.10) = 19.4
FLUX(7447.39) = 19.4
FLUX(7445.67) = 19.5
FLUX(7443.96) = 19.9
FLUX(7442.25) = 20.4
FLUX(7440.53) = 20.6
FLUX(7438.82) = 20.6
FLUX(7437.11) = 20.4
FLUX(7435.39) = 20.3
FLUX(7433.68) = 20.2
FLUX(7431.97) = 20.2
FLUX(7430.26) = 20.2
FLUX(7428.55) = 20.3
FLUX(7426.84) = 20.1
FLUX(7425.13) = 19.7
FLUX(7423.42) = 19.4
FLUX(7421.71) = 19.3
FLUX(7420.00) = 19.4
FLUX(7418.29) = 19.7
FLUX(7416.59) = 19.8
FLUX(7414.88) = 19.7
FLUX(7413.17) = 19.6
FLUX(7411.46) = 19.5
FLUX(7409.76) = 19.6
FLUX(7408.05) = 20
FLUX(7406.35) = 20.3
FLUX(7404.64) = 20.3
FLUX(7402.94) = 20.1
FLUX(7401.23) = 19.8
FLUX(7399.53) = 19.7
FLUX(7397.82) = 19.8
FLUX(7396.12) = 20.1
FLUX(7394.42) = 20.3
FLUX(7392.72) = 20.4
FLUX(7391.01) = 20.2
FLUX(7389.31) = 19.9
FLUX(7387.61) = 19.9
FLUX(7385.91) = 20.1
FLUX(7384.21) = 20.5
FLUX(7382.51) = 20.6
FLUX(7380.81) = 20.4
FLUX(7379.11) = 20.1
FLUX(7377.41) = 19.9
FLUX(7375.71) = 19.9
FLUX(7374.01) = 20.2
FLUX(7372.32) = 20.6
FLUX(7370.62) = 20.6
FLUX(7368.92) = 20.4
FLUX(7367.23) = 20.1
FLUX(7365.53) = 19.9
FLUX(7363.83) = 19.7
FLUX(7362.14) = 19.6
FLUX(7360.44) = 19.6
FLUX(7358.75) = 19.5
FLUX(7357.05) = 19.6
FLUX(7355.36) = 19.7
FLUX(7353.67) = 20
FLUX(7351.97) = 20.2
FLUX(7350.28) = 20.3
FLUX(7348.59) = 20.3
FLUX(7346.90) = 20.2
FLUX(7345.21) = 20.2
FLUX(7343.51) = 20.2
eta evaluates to 0.5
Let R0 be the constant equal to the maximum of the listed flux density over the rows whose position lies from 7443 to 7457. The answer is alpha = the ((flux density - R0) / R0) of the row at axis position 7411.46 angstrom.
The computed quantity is -0.020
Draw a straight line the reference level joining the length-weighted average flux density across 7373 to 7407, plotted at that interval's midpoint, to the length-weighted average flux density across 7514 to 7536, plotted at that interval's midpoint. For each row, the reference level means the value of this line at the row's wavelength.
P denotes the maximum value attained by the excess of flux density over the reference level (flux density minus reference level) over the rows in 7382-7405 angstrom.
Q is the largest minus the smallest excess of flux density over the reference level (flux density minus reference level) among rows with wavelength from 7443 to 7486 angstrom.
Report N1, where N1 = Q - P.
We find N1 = 0.7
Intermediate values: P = 0.46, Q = 1.1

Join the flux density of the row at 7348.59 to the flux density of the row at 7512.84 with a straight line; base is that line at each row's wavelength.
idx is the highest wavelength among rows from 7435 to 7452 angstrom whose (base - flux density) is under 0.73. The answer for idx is 7443.96 angstrom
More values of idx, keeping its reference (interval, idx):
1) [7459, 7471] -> 7469.71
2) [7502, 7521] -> 7518.03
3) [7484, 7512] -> 7511.11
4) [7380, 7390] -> 7389.31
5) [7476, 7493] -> 7492.11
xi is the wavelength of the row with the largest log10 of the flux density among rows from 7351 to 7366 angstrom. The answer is 7351.97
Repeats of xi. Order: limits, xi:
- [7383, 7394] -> 7384.21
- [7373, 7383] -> 7382.51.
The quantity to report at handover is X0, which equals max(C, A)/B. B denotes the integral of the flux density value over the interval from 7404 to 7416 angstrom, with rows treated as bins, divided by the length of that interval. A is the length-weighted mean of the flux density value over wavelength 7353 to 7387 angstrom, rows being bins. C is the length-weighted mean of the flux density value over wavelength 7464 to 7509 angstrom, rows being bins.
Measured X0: 1.01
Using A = 20.1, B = 19.84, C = 19.9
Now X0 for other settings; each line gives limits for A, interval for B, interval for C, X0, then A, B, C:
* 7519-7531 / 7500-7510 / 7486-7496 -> 1.02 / 20.0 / 19.86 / 20.3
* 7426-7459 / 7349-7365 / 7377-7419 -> 1.01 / 20.0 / 19.82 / 20.0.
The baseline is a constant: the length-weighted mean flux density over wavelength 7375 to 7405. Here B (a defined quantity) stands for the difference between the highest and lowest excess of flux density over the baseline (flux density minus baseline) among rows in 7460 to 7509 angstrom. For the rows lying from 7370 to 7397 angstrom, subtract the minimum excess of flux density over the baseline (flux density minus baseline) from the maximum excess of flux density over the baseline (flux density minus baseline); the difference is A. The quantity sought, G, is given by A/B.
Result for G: 0.70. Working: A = 0.70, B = 1.00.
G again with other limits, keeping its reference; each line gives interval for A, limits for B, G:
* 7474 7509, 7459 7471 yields 1.29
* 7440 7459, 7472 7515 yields 1.09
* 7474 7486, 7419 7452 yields 0.38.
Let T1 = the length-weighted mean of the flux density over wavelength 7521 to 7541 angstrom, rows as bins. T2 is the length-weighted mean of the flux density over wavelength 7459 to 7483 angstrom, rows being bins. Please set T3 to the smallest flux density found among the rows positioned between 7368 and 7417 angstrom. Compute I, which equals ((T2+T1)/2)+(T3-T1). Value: 19.6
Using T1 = 19.8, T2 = 19.9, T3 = 19.5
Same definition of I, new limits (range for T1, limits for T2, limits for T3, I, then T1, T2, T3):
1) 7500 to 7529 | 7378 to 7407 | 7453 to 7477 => 19.5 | 20.1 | 20.1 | 19.5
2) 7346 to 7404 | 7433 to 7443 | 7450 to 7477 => 19.7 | 20.1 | 20.4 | 19.5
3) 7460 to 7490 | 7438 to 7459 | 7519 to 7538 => 19.3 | 20.0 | 19.9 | 19.4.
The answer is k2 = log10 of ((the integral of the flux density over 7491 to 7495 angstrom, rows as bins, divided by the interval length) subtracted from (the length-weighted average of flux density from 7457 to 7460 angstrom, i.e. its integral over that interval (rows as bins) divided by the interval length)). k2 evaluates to -0.98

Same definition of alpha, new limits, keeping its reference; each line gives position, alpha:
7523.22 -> 0.000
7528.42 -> 0.015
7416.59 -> -0.005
